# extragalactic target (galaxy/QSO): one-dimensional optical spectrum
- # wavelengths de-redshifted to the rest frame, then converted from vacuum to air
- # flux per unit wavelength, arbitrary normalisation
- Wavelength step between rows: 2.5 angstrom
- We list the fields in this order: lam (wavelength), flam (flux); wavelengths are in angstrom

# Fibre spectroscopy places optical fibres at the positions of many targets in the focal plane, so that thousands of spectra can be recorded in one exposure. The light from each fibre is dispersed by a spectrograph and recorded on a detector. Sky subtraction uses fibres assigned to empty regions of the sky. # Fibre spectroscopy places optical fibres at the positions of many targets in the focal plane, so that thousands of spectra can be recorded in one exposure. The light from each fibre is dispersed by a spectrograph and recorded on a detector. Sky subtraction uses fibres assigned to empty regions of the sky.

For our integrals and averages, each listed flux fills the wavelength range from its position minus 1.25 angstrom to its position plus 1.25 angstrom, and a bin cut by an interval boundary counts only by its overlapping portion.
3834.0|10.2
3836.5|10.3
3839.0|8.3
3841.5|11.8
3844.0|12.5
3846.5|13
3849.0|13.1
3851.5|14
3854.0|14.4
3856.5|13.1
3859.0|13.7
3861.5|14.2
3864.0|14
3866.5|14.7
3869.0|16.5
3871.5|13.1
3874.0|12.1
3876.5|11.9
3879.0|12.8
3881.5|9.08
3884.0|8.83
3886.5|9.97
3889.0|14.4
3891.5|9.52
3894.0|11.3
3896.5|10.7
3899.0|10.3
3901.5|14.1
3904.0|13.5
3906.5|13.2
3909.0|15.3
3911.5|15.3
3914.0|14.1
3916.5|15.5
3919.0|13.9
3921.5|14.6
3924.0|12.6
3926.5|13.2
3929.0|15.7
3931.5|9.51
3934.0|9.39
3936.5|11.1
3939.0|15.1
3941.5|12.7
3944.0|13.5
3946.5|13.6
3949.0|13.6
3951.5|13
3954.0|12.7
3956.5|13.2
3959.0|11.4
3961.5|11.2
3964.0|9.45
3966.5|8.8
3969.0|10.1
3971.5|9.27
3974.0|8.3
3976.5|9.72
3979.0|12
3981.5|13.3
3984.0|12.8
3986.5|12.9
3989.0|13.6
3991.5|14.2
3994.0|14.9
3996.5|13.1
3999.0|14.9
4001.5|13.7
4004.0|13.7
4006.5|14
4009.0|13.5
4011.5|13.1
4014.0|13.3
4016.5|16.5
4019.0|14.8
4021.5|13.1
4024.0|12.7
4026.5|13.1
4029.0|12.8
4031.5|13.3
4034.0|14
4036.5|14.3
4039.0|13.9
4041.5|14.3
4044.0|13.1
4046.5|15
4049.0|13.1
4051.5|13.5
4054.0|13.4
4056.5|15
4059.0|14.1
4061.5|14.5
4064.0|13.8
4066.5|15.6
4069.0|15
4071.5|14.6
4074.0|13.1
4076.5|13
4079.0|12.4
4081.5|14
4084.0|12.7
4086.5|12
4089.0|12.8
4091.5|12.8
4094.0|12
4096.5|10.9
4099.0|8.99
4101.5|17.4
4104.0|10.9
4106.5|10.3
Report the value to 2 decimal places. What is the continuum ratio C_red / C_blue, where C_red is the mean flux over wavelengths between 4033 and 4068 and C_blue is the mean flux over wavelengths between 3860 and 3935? 1.10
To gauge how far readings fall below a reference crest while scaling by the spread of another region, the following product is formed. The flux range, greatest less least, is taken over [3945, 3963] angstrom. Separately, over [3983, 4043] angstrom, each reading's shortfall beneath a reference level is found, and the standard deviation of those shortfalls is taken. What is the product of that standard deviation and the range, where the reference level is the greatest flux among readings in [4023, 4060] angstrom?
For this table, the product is 2.1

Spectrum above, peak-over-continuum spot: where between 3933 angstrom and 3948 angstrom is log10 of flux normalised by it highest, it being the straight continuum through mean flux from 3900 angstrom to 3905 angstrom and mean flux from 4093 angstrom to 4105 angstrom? 3939.0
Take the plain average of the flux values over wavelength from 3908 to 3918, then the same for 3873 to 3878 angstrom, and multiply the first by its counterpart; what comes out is 181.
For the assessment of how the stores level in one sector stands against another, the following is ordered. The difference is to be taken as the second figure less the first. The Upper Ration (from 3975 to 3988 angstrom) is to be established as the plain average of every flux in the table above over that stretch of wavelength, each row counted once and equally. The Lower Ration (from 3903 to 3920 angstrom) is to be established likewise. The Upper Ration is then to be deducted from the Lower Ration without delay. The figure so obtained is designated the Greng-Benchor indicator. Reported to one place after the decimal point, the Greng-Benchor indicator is 2.3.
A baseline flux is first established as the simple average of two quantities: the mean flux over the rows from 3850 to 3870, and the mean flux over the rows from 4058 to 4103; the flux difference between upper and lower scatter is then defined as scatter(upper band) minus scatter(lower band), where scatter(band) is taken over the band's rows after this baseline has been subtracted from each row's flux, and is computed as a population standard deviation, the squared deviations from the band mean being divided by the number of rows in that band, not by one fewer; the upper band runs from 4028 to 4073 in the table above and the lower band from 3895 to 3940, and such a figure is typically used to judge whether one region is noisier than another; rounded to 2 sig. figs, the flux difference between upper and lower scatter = -1.3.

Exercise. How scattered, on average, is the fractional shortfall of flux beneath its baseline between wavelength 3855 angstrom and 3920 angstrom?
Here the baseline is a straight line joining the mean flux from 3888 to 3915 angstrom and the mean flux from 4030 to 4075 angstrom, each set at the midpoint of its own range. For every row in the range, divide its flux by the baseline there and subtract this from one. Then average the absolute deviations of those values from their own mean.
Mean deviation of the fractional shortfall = 0.13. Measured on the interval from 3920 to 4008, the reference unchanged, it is 0.12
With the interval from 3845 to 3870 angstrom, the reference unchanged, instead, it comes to 0.05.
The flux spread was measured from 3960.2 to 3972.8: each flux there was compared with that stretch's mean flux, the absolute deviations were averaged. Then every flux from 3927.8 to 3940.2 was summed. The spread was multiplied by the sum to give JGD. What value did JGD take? 43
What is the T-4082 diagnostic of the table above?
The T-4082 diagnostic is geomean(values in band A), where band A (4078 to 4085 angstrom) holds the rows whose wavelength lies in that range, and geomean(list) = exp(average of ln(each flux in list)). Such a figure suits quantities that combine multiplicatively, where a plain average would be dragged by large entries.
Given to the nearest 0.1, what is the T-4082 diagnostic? 13.0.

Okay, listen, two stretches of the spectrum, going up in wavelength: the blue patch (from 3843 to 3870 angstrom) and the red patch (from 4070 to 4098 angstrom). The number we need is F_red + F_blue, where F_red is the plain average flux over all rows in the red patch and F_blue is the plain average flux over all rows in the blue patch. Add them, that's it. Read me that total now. 26.7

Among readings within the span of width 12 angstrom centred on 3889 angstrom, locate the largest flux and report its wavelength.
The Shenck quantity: 3889.0 angstrom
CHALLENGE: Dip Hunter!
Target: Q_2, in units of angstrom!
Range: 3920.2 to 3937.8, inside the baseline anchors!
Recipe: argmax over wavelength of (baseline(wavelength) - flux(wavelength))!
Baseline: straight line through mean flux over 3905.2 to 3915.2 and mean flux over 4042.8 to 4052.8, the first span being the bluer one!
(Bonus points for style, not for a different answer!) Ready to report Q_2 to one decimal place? 3934.0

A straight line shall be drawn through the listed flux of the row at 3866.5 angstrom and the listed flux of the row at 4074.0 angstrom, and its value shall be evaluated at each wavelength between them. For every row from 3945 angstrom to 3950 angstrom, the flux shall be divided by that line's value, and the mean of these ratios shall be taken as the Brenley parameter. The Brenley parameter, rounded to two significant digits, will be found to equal 0.97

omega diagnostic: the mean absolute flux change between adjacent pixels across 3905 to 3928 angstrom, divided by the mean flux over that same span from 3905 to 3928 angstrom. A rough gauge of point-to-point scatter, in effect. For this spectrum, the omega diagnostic 0.08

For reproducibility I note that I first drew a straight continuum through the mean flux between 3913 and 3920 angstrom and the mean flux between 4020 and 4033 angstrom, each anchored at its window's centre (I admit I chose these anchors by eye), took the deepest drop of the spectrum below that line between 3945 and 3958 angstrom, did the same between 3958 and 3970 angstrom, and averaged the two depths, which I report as 3.2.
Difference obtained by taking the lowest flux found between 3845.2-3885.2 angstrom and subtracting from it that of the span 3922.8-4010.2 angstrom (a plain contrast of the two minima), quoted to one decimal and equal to 0.5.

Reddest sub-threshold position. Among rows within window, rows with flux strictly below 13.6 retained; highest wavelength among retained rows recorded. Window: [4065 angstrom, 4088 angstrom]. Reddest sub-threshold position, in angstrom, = 4086.5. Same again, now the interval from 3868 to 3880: 3879.0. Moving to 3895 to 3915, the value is 3906.5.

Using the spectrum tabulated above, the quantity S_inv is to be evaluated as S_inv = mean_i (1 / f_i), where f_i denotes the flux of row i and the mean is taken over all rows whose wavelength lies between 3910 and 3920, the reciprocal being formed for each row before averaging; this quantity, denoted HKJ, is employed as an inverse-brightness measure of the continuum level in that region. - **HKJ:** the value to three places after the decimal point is 0.068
